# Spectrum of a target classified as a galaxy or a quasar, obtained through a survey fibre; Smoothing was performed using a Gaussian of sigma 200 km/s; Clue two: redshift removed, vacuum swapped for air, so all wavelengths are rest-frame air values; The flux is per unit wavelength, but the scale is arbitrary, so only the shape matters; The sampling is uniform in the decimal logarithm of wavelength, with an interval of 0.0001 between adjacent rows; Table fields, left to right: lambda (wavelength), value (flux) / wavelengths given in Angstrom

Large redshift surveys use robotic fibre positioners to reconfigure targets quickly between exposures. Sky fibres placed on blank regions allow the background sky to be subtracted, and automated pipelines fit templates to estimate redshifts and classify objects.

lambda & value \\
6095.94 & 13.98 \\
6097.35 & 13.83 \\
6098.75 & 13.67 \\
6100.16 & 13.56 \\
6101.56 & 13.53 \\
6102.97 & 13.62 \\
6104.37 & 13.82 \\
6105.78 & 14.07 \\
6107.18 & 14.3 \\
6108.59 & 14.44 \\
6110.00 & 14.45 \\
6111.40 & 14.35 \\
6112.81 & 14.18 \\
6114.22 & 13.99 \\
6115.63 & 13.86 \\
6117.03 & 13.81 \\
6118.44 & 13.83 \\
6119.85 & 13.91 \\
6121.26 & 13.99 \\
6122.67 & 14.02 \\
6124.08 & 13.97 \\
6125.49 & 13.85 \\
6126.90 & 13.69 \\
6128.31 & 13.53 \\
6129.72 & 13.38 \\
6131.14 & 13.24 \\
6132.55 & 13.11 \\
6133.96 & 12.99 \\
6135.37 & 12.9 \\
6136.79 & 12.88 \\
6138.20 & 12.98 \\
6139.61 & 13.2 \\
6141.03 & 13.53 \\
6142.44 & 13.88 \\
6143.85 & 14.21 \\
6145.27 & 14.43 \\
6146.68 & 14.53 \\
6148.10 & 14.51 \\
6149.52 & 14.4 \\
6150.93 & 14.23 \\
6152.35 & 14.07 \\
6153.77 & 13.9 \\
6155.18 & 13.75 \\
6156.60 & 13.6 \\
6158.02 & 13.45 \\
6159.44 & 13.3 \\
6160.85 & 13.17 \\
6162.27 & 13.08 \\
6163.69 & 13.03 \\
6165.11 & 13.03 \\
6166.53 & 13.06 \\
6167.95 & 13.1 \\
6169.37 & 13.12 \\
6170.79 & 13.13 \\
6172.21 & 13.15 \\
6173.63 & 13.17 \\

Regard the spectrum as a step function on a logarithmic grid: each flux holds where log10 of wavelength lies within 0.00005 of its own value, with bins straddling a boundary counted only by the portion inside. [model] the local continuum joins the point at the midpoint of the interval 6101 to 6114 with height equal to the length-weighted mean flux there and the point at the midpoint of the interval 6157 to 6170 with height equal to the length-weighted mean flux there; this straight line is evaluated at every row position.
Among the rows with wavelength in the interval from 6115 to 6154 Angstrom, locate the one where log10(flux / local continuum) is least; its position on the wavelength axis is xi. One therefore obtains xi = 6135.37 Angstrom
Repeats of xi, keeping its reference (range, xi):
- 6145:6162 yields 6160.85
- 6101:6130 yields 6101.56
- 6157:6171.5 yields 6163.69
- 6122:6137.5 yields 6135.37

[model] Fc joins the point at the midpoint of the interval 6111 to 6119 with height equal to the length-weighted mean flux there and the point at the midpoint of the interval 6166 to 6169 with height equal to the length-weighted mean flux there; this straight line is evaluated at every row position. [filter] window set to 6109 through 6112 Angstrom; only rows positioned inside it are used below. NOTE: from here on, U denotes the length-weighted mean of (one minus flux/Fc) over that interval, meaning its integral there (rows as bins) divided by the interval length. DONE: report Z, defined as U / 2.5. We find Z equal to -0.010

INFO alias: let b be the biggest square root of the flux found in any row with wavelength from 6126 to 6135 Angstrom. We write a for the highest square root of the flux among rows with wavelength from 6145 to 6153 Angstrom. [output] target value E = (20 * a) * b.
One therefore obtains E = 282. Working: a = 3.81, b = 3.70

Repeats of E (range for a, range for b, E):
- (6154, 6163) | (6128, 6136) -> 273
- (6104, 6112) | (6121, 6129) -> 285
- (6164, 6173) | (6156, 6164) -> 267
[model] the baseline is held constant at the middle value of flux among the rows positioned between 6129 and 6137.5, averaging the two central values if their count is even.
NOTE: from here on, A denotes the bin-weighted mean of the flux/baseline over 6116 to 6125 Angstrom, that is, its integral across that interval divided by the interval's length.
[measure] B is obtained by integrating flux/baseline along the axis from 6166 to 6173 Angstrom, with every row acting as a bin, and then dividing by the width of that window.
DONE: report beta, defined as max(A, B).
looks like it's 1.07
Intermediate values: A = 1.07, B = 1.005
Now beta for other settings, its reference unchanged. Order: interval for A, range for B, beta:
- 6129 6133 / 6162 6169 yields 1.01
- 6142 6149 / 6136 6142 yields 1.10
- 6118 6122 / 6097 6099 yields 1.07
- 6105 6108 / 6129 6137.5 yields 1.09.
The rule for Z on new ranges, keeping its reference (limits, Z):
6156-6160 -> -0.006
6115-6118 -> 0.004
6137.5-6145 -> -0.002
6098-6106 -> 0.015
